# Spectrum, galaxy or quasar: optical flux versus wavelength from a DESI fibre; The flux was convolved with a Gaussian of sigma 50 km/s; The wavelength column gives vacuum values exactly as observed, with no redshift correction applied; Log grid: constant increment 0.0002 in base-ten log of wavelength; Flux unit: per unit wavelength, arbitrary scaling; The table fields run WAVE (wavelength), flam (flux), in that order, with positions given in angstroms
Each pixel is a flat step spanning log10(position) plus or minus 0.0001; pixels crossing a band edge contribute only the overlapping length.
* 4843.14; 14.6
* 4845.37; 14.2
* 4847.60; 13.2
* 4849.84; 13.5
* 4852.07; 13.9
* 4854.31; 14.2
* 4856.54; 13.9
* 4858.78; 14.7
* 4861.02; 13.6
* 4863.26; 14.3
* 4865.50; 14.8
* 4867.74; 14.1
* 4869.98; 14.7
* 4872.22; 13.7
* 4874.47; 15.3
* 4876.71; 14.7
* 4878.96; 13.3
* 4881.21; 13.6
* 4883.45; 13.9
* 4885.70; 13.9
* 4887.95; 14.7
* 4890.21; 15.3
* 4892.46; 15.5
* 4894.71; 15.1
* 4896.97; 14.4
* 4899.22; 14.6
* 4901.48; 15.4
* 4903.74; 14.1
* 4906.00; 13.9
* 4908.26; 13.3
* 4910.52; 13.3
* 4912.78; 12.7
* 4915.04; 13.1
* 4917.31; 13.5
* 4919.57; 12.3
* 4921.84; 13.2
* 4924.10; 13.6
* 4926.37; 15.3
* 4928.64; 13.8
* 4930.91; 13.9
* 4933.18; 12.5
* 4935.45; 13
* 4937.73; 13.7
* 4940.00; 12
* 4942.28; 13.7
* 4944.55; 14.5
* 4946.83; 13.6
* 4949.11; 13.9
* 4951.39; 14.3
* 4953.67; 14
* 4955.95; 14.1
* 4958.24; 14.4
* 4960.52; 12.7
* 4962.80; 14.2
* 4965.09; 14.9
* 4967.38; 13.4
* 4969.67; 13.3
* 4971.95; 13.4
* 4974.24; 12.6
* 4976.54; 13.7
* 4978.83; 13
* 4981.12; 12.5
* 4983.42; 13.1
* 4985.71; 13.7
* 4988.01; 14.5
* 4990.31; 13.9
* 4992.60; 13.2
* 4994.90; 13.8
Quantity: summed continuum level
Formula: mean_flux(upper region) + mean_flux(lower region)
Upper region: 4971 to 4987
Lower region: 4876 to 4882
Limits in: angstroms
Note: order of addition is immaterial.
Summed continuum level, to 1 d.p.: 27.0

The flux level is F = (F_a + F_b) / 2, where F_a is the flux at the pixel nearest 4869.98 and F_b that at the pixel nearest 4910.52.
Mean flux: 14.0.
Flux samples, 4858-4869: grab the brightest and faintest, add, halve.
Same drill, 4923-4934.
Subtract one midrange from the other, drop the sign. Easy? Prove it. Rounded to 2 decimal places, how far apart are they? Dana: 0.30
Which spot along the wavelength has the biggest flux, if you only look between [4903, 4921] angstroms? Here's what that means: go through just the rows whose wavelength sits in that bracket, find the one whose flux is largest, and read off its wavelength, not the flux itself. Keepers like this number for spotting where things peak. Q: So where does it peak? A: 4903.74 angstroms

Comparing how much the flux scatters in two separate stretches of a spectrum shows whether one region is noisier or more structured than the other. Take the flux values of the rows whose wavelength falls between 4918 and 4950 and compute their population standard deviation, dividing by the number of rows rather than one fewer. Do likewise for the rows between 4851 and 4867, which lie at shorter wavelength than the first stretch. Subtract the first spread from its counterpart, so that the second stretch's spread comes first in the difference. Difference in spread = -0.4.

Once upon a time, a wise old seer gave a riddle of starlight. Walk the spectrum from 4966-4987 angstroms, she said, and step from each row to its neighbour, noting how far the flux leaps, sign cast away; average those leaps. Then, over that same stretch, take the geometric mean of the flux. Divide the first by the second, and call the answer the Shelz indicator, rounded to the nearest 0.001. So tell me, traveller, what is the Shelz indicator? 0.043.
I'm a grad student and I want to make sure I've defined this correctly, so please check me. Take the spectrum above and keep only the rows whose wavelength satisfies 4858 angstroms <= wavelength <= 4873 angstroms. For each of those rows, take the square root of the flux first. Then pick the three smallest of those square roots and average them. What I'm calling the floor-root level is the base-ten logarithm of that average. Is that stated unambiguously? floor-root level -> 0.570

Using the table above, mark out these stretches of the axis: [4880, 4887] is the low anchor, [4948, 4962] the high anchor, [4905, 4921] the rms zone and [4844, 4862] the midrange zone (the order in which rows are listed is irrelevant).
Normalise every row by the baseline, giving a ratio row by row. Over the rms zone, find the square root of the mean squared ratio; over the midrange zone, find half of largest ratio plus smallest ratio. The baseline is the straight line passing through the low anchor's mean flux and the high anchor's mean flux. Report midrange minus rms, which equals 0.06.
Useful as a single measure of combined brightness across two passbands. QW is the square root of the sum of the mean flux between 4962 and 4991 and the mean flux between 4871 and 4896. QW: 5.29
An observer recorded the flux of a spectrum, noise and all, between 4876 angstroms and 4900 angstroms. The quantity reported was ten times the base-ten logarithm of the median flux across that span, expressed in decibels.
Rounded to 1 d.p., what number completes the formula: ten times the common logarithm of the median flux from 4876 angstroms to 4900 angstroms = 11.6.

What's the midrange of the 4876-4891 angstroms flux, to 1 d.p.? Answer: 14.3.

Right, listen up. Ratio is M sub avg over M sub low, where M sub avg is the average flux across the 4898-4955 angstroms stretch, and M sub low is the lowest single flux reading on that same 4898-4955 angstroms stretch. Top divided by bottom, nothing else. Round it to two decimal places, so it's 1.14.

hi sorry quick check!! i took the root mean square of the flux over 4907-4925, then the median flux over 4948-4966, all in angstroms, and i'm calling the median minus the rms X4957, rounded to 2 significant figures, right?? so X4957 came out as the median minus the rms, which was 1.0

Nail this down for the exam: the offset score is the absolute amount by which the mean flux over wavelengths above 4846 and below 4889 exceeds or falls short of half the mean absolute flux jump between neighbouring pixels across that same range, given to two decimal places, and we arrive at 13.78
